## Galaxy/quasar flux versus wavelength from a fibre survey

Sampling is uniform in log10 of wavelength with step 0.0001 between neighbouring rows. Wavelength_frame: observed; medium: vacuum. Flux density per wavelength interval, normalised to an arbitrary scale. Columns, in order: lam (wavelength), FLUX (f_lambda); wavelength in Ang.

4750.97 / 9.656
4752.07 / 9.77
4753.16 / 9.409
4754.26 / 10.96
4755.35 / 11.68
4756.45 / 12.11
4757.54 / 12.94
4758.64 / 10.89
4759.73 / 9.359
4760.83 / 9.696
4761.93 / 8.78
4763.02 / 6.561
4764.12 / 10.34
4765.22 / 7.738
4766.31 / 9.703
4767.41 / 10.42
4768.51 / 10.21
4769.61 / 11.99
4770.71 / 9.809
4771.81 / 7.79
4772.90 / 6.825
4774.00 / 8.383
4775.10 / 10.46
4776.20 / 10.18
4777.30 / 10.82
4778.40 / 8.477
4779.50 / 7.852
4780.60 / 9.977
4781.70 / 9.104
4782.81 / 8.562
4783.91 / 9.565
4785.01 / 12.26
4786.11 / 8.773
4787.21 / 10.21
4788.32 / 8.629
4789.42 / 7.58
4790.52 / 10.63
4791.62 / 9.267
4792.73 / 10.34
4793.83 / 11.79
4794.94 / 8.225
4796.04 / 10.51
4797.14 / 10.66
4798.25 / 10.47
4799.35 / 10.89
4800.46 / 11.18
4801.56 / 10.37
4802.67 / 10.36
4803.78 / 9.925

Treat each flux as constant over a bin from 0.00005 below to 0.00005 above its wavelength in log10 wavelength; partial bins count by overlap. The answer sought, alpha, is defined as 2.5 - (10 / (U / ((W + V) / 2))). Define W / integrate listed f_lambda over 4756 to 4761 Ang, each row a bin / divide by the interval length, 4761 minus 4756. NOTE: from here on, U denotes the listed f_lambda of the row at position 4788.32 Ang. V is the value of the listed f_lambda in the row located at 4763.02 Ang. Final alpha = -7.7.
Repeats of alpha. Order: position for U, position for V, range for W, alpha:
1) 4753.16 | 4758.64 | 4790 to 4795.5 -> -8.6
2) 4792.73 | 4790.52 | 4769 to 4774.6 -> -7.0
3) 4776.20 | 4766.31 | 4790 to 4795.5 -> -7.2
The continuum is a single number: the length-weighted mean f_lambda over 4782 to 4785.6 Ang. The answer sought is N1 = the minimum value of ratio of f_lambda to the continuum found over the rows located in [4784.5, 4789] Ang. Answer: 0.86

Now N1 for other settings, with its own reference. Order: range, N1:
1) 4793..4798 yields 0.82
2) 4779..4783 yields 0.78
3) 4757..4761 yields 0.93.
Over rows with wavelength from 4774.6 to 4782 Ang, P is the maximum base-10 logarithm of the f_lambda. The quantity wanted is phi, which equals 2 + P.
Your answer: 3.03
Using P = 1.03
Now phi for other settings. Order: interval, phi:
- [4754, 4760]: 3.11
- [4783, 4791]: 3.09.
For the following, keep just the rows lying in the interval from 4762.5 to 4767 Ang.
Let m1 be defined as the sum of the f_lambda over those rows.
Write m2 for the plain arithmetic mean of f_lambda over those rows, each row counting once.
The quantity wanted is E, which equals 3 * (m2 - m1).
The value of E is -77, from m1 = 34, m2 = 8.6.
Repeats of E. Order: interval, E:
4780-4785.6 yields -119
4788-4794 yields -146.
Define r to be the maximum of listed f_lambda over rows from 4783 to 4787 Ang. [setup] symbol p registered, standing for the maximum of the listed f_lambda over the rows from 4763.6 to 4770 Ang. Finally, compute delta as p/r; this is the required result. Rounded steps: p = 11.99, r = 12.26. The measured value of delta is 0.98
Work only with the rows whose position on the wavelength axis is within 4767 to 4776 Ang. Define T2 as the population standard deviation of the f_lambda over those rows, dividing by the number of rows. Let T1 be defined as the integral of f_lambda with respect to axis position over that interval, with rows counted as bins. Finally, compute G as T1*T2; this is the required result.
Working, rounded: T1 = 85.5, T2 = 1.6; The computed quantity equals 135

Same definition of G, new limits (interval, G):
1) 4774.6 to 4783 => 80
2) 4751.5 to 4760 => 114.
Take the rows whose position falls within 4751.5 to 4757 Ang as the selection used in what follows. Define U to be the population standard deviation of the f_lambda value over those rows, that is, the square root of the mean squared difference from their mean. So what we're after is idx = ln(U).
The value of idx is 0.05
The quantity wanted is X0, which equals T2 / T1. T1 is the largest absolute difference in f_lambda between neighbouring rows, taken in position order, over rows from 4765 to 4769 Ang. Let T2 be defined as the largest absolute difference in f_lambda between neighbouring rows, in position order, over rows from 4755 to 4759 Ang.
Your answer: 1.04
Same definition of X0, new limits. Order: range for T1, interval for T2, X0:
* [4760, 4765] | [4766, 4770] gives 0.47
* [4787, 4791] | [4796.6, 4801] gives 0.14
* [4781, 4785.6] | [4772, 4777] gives 0.77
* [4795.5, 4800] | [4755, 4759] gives 4.88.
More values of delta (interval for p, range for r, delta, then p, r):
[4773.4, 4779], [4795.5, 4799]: 1.02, 10.82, 10.66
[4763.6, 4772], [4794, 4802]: 1.07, 11.99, 11.18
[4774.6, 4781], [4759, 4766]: 1.05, 10.82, 10.34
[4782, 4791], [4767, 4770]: 1.02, 12.26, 11.99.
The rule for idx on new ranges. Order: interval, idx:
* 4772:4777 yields 0.38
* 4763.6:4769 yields 0.00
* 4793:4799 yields 0.15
